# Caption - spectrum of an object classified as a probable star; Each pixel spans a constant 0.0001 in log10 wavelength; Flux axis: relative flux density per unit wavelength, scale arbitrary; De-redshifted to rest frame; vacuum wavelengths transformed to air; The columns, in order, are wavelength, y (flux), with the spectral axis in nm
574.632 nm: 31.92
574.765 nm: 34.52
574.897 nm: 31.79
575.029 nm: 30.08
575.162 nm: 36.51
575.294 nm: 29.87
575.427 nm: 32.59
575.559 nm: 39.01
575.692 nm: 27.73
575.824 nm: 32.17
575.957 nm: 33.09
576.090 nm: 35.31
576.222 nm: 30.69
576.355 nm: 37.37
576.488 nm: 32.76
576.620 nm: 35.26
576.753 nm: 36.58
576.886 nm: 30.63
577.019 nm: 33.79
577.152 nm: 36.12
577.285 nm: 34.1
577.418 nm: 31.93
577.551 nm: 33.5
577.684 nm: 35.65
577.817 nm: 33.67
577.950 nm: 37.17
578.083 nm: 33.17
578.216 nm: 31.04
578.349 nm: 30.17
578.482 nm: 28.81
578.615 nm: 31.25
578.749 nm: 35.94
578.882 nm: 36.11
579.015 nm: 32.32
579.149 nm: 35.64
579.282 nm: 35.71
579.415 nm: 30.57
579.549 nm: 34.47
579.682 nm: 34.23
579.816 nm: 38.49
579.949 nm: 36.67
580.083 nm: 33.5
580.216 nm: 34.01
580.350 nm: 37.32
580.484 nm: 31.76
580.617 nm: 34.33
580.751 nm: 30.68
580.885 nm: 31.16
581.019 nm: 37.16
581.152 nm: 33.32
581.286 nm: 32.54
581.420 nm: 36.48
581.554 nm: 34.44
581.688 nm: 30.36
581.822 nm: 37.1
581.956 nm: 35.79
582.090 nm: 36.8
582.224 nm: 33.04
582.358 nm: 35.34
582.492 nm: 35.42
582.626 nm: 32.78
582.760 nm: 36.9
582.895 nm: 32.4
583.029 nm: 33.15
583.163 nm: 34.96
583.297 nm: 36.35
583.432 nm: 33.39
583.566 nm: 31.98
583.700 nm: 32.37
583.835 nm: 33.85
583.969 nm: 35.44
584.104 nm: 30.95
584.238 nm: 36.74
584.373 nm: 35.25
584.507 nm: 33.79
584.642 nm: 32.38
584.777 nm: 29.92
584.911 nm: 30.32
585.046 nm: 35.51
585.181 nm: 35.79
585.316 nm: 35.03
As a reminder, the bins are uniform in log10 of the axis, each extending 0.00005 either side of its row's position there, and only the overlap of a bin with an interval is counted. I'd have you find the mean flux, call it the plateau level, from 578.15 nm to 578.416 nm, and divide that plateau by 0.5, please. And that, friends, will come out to 61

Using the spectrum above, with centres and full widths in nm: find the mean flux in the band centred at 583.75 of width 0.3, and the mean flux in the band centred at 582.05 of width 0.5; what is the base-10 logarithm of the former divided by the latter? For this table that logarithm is -0.03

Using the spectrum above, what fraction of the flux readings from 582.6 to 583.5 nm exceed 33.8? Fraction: 0.43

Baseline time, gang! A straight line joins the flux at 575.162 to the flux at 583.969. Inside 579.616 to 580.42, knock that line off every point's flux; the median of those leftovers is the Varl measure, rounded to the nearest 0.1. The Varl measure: -0.5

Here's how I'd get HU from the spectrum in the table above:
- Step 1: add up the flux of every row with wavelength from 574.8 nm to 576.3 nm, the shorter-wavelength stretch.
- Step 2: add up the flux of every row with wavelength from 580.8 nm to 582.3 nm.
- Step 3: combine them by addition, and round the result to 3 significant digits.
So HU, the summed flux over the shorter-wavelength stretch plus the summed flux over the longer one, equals 737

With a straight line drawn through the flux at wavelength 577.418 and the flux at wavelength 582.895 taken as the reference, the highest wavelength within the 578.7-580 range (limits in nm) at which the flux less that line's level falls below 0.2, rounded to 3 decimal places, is 579.415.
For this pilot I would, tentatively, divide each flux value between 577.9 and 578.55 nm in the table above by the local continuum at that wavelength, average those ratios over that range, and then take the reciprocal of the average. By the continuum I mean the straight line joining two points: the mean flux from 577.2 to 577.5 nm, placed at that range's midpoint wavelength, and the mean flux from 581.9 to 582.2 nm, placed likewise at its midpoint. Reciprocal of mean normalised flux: 1.05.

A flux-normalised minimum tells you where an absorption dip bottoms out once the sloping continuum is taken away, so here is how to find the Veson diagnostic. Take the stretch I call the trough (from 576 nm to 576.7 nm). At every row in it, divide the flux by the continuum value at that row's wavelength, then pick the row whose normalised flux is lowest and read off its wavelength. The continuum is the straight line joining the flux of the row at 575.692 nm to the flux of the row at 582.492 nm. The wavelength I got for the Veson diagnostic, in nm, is 576.222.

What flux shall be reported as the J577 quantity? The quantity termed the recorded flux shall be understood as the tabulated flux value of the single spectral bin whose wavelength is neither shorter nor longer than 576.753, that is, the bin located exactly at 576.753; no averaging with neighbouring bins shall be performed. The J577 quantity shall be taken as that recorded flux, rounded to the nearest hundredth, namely 36.58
